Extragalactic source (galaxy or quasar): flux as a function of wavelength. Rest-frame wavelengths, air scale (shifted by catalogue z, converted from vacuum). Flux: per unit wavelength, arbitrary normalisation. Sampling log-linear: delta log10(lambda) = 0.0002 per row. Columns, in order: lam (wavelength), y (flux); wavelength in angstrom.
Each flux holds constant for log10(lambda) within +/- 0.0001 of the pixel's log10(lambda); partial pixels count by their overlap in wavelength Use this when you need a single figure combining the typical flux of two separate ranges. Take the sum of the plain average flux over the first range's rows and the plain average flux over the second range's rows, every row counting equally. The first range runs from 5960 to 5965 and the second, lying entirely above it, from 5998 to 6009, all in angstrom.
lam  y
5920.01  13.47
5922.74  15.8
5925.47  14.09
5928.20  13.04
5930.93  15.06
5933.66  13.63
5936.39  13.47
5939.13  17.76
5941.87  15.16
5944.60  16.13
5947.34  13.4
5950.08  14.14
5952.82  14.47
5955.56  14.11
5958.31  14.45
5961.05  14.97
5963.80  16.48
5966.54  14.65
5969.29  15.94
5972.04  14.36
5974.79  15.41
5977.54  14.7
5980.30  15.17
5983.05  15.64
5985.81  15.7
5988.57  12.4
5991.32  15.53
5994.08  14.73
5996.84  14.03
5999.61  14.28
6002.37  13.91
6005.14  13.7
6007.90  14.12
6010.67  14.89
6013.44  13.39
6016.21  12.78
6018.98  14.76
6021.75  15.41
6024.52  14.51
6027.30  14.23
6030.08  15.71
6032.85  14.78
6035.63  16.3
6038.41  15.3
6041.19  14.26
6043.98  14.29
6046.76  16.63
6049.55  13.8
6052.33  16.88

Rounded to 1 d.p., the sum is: 29.7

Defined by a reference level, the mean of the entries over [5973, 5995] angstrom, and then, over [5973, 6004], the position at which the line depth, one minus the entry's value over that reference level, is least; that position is 5985.81 angstrom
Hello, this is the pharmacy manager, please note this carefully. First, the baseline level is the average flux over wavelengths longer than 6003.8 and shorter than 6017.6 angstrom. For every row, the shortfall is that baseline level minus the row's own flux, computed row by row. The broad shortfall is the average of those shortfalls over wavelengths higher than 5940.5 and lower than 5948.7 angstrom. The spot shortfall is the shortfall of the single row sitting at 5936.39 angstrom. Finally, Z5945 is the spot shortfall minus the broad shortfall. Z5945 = 1.4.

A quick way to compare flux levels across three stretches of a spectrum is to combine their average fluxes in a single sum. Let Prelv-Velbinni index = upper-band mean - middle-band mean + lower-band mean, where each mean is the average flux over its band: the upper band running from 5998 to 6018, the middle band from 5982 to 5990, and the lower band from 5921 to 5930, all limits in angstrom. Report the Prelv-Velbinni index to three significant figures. 13.6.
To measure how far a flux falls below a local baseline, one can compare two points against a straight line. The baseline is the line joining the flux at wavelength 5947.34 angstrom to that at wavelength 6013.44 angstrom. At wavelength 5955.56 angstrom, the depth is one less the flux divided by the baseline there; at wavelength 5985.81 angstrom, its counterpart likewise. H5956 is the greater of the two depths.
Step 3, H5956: -0.053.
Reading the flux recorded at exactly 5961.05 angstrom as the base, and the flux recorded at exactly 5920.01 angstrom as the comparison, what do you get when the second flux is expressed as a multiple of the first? 0.90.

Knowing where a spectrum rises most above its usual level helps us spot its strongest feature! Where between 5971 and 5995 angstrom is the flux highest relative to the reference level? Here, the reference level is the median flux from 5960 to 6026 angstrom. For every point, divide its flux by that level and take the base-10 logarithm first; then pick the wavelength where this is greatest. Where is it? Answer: 5985.81 angstrom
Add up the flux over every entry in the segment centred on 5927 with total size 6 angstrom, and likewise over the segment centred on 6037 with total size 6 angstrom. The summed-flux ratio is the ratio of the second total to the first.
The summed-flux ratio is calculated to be 1.2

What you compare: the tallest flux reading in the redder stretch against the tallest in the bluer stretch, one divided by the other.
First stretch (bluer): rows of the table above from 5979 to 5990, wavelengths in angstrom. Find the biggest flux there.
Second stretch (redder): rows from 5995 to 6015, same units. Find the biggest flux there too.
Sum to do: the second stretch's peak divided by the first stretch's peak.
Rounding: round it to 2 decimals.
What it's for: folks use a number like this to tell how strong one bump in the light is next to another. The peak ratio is 0.95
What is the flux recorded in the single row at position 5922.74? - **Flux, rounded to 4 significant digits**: 15.80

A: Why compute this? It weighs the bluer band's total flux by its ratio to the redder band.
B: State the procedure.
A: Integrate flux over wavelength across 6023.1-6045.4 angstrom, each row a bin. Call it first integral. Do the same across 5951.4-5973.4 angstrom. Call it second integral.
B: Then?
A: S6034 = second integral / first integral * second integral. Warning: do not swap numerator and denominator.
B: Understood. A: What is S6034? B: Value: 324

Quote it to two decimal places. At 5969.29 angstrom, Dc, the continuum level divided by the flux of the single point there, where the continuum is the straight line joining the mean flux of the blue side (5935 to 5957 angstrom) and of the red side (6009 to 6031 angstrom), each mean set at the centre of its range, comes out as 0.92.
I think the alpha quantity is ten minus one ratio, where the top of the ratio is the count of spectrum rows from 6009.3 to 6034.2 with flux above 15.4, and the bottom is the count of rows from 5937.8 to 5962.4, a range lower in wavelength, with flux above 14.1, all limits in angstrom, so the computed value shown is 9.75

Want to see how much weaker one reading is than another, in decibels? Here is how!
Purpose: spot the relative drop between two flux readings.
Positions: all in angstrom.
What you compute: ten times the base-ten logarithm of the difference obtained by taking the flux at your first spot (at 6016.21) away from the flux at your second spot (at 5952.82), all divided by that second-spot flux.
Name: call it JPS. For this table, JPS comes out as -9.3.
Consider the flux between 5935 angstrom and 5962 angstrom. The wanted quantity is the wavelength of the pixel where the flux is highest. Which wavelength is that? 5939.13 angstrom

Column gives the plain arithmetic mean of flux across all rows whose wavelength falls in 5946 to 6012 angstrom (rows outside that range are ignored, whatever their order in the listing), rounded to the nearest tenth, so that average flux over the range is 14.6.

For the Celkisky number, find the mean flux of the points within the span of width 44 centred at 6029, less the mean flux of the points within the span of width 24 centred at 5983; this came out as -0.15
